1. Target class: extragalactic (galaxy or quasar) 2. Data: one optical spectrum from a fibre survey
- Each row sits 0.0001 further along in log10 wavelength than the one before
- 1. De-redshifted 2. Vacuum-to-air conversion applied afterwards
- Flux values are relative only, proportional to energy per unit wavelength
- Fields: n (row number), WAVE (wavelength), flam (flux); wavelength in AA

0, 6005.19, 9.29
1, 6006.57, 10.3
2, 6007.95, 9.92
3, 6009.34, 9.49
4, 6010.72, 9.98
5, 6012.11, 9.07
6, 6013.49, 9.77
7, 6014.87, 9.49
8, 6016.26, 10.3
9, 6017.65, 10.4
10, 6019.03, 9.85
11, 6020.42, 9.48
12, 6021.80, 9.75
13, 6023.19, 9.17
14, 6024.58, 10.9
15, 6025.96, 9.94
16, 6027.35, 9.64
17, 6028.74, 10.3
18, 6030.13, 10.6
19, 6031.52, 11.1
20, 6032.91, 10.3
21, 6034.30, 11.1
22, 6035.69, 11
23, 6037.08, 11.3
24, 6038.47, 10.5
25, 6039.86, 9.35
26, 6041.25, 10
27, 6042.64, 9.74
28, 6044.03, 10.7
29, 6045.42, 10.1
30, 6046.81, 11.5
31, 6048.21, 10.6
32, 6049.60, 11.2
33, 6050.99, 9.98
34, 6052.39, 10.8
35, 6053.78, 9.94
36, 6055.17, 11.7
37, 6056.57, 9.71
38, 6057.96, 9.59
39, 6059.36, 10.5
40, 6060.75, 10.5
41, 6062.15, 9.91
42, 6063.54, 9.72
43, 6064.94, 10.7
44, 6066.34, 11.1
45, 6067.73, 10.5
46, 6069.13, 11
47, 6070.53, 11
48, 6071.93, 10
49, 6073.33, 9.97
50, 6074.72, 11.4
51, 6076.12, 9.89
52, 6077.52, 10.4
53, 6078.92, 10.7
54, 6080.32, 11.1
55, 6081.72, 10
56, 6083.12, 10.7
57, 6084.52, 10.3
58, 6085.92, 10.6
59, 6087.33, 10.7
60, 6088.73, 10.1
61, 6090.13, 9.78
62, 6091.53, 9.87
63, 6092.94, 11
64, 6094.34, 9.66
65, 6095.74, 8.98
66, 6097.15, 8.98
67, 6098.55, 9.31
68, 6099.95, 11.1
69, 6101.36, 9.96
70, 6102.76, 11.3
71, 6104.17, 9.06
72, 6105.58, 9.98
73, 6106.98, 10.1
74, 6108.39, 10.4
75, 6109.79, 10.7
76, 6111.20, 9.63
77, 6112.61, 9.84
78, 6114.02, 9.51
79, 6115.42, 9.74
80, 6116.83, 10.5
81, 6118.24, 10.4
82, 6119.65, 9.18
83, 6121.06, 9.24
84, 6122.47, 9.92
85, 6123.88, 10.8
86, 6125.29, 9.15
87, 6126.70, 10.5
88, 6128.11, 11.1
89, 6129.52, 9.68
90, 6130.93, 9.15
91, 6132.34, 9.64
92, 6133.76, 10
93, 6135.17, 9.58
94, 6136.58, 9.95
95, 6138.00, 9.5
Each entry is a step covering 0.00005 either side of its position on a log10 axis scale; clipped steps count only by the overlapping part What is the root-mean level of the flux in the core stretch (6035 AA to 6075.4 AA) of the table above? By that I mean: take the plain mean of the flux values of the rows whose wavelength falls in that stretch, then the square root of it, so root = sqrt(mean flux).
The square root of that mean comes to 3.24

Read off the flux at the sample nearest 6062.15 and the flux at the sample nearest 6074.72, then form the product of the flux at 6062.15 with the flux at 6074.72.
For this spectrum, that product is 113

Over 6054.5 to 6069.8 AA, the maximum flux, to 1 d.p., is 11.7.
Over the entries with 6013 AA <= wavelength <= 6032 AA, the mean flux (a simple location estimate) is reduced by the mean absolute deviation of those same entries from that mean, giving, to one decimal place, 9.6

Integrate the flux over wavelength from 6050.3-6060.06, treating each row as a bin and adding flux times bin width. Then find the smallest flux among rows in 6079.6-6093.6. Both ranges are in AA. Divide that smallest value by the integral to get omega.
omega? 0.10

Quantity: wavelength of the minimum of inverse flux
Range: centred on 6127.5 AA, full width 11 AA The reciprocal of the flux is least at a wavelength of 6128.11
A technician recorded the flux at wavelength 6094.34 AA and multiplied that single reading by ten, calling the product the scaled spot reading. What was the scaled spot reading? 97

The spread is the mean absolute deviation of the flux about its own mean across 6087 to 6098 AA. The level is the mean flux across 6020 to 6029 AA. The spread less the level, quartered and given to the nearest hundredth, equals -2.34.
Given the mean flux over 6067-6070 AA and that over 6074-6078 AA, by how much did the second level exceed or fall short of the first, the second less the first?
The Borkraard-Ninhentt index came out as -0.19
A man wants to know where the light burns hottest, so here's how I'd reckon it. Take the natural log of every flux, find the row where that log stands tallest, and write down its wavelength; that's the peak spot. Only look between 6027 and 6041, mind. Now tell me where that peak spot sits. 6037.08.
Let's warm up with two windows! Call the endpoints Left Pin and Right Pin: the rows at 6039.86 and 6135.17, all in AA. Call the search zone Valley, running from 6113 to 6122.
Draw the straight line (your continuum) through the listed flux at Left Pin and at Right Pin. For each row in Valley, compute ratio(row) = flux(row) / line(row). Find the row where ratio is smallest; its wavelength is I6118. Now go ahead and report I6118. 6119.65 AA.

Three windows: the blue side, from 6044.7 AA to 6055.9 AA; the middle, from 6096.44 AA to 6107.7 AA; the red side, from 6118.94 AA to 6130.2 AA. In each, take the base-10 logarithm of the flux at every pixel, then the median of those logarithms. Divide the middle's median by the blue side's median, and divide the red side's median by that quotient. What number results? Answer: 1.02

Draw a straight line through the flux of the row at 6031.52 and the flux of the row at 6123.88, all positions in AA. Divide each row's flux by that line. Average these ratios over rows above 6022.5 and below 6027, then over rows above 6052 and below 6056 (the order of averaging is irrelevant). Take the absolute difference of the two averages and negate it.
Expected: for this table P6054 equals -0.081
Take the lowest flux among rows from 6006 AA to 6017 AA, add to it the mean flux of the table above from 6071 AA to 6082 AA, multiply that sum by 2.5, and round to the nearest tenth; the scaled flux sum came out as 48.8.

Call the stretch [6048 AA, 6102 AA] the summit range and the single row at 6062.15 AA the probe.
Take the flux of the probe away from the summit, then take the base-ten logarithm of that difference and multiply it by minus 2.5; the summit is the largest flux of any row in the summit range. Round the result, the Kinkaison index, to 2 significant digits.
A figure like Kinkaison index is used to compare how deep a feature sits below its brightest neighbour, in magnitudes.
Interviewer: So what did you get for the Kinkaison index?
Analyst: -0.63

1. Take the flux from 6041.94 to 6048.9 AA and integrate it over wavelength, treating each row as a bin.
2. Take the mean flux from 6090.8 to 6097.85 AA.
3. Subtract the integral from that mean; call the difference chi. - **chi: -63.6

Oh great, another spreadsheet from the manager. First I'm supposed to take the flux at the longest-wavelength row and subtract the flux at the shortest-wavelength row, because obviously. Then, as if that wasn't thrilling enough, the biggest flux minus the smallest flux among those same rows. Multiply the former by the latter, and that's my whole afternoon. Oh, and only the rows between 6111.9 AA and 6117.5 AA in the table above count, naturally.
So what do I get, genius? 0.7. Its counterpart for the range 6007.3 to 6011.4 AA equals 0.0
